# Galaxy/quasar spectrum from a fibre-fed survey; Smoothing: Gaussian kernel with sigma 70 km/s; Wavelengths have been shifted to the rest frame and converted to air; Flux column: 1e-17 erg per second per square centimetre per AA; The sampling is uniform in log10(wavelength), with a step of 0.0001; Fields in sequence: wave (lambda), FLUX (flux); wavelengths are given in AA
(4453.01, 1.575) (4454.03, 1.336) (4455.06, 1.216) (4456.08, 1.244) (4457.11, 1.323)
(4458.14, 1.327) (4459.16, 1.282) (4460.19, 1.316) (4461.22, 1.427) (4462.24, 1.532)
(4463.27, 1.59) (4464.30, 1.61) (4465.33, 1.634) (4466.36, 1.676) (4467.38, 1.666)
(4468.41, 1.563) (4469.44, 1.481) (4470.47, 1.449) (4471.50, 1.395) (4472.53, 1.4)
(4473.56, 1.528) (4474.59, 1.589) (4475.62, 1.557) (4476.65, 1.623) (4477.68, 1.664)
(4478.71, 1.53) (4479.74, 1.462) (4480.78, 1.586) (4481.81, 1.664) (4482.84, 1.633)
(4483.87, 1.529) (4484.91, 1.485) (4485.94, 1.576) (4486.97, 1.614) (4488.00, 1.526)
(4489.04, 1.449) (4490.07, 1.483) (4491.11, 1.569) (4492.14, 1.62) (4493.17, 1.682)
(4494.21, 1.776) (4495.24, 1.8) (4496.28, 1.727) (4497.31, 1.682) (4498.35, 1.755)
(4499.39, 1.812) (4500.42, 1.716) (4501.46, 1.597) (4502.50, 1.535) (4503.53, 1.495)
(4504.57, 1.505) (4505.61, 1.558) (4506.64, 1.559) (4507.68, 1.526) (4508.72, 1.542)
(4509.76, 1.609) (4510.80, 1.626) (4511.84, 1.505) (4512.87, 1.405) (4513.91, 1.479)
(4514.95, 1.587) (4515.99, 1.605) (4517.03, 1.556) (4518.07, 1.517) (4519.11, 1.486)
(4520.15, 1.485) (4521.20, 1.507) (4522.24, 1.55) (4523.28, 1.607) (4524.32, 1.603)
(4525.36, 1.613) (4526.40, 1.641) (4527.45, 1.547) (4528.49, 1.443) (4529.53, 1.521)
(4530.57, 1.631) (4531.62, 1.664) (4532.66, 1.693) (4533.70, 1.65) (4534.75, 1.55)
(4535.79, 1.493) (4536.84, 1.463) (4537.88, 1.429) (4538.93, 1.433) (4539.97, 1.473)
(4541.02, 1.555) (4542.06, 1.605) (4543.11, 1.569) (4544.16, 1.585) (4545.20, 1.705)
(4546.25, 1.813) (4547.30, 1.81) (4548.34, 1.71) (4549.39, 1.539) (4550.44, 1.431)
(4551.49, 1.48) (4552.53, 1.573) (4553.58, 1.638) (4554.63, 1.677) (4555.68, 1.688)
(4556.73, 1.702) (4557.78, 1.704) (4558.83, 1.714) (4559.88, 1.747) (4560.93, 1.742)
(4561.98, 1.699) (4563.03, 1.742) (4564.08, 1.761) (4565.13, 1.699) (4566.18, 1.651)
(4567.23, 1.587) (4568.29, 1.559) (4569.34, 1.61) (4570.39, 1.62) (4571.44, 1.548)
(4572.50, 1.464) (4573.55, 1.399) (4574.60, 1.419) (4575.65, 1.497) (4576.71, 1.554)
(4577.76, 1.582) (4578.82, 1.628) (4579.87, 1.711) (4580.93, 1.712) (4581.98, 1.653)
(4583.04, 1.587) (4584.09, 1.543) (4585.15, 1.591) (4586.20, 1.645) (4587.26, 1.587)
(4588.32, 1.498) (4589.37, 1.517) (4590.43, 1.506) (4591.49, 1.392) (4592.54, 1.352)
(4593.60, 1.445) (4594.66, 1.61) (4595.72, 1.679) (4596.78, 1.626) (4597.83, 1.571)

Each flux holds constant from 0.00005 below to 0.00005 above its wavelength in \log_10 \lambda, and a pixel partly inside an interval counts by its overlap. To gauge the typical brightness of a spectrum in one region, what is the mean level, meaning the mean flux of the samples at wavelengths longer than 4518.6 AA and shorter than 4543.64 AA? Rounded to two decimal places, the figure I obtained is 1.55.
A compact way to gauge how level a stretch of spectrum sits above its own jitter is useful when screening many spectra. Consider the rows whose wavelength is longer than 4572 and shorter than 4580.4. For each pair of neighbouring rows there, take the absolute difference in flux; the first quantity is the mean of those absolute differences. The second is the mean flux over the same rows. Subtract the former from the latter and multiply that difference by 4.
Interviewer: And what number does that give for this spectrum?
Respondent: 5.9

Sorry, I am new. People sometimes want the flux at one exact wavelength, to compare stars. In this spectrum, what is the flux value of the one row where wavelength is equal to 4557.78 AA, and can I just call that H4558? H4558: 1.704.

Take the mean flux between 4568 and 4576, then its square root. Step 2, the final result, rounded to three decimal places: 1.231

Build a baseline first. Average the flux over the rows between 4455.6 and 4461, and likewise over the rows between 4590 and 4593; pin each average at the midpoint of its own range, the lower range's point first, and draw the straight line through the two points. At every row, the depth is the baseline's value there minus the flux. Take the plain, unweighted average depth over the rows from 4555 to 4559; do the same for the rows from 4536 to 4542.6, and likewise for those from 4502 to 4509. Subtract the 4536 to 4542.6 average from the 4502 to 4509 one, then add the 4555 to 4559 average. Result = -0.38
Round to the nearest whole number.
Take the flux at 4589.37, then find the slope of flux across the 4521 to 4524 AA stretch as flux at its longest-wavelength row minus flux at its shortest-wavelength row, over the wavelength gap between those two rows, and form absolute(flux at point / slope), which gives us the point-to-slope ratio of 32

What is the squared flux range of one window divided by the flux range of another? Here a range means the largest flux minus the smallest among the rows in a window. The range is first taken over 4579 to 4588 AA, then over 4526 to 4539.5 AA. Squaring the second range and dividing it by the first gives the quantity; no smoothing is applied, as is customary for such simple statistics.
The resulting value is 0.4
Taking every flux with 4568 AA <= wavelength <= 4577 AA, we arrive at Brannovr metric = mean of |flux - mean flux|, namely 0.066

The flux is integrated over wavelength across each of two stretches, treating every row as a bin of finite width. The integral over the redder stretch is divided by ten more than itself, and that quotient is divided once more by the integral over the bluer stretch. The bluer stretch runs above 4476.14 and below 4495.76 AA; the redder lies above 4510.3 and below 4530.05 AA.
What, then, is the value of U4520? 0.0241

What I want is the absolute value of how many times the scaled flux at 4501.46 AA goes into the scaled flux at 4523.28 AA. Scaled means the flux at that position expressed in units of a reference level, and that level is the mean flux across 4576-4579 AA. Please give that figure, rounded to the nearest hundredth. 1.01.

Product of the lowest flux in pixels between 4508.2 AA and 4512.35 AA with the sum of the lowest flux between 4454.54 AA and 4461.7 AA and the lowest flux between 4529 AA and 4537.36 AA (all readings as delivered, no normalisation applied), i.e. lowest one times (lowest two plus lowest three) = 4.0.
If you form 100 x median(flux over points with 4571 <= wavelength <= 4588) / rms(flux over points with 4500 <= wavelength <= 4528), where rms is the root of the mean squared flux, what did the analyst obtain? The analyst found 101.9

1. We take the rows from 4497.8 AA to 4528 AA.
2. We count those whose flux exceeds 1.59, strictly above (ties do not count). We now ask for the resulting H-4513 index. 11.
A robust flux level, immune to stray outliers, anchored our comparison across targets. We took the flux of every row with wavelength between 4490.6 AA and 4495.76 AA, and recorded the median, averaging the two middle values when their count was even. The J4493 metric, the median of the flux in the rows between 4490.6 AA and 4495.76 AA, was 1.68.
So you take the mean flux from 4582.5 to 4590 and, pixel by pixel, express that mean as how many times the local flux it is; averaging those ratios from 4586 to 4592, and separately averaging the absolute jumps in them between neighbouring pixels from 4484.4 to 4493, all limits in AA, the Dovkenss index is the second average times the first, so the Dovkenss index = 0.046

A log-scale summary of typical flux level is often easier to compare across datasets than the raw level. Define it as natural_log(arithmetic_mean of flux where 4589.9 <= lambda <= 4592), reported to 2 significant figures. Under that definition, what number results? 0.37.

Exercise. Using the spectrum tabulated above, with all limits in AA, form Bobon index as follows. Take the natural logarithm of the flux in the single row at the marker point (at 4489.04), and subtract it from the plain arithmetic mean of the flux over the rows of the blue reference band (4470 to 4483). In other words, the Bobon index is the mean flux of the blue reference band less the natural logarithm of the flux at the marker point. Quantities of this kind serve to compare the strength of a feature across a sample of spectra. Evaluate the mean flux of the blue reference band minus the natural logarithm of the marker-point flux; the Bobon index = 1.17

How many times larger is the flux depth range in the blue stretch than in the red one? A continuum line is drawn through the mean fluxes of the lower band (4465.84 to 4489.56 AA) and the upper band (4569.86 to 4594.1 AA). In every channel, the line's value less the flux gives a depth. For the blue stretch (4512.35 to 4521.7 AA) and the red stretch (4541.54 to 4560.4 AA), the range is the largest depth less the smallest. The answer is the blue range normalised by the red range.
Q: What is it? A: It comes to 0.52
